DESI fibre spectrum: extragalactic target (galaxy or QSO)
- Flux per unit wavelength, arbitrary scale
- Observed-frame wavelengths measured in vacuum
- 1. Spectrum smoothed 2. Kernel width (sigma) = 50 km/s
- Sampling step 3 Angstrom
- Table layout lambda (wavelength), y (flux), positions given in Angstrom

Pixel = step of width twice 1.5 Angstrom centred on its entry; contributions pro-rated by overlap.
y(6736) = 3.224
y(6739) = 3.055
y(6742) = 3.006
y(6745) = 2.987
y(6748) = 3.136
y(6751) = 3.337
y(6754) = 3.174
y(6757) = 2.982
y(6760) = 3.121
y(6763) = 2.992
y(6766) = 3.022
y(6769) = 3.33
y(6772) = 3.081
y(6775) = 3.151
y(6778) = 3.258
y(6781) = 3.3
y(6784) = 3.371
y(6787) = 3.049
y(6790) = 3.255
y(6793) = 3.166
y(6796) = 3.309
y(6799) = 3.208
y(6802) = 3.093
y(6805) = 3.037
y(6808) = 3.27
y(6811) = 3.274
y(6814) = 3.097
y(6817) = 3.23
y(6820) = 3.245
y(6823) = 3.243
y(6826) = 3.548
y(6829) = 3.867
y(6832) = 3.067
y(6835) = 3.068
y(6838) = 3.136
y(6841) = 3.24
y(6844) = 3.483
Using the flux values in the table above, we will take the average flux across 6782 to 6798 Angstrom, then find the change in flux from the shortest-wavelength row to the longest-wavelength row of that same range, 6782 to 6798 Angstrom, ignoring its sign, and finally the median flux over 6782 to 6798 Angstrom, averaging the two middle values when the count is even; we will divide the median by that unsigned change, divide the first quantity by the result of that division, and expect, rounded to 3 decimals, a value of 0.062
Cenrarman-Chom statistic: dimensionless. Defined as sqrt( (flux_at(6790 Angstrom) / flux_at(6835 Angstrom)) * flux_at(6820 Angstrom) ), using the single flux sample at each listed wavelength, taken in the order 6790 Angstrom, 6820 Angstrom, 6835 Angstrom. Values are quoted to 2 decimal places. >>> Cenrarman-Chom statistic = 1.86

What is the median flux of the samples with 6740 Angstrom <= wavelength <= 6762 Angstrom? 3.12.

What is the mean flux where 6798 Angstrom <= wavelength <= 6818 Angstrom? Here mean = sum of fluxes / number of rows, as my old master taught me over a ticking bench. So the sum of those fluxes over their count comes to 3.17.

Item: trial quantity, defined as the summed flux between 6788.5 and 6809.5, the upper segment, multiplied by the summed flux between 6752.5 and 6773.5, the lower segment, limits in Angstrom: 485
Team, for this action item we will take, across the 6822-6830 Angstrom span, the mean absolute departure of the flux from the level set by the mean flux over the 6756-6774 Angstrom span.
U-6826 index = 0.46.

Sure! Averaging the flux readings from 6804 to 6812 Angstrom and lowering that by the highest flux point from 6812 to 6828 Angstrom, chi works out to -0.35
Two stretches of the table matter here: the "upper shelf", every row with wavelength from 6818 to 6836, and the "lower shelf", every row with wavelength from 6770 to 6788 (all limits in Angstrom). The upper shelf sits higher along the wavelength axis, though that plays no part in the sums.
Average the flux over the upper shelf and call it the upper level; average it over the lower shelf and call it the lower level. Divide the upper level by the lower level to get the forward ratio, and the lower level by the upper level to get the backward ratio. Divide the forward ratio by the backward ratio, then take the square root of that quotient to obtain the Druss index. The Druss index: 1.04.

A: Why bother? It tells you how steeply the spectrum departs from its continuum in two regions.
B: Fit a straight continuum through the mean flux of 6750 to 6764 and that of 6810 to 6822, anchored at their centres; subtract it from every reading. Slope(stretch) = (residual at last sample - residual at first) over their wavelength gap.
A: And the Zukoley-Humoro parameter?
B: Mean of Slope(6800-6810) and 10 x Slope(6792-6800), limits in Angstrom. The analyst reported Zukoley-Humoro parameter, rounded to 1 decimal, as 0.0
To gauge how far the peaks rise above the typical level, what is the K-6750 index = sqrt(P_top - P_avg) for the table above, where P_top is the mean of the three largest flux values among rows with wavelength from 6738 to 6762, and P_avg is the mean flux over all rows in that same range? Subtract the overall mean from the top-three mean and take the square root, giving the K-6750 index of 0.34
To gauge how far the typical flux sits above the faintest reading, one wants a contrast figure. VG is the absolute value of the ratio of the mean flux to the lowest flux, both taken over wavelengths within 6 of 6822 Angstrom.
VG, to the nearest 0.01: 1.03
